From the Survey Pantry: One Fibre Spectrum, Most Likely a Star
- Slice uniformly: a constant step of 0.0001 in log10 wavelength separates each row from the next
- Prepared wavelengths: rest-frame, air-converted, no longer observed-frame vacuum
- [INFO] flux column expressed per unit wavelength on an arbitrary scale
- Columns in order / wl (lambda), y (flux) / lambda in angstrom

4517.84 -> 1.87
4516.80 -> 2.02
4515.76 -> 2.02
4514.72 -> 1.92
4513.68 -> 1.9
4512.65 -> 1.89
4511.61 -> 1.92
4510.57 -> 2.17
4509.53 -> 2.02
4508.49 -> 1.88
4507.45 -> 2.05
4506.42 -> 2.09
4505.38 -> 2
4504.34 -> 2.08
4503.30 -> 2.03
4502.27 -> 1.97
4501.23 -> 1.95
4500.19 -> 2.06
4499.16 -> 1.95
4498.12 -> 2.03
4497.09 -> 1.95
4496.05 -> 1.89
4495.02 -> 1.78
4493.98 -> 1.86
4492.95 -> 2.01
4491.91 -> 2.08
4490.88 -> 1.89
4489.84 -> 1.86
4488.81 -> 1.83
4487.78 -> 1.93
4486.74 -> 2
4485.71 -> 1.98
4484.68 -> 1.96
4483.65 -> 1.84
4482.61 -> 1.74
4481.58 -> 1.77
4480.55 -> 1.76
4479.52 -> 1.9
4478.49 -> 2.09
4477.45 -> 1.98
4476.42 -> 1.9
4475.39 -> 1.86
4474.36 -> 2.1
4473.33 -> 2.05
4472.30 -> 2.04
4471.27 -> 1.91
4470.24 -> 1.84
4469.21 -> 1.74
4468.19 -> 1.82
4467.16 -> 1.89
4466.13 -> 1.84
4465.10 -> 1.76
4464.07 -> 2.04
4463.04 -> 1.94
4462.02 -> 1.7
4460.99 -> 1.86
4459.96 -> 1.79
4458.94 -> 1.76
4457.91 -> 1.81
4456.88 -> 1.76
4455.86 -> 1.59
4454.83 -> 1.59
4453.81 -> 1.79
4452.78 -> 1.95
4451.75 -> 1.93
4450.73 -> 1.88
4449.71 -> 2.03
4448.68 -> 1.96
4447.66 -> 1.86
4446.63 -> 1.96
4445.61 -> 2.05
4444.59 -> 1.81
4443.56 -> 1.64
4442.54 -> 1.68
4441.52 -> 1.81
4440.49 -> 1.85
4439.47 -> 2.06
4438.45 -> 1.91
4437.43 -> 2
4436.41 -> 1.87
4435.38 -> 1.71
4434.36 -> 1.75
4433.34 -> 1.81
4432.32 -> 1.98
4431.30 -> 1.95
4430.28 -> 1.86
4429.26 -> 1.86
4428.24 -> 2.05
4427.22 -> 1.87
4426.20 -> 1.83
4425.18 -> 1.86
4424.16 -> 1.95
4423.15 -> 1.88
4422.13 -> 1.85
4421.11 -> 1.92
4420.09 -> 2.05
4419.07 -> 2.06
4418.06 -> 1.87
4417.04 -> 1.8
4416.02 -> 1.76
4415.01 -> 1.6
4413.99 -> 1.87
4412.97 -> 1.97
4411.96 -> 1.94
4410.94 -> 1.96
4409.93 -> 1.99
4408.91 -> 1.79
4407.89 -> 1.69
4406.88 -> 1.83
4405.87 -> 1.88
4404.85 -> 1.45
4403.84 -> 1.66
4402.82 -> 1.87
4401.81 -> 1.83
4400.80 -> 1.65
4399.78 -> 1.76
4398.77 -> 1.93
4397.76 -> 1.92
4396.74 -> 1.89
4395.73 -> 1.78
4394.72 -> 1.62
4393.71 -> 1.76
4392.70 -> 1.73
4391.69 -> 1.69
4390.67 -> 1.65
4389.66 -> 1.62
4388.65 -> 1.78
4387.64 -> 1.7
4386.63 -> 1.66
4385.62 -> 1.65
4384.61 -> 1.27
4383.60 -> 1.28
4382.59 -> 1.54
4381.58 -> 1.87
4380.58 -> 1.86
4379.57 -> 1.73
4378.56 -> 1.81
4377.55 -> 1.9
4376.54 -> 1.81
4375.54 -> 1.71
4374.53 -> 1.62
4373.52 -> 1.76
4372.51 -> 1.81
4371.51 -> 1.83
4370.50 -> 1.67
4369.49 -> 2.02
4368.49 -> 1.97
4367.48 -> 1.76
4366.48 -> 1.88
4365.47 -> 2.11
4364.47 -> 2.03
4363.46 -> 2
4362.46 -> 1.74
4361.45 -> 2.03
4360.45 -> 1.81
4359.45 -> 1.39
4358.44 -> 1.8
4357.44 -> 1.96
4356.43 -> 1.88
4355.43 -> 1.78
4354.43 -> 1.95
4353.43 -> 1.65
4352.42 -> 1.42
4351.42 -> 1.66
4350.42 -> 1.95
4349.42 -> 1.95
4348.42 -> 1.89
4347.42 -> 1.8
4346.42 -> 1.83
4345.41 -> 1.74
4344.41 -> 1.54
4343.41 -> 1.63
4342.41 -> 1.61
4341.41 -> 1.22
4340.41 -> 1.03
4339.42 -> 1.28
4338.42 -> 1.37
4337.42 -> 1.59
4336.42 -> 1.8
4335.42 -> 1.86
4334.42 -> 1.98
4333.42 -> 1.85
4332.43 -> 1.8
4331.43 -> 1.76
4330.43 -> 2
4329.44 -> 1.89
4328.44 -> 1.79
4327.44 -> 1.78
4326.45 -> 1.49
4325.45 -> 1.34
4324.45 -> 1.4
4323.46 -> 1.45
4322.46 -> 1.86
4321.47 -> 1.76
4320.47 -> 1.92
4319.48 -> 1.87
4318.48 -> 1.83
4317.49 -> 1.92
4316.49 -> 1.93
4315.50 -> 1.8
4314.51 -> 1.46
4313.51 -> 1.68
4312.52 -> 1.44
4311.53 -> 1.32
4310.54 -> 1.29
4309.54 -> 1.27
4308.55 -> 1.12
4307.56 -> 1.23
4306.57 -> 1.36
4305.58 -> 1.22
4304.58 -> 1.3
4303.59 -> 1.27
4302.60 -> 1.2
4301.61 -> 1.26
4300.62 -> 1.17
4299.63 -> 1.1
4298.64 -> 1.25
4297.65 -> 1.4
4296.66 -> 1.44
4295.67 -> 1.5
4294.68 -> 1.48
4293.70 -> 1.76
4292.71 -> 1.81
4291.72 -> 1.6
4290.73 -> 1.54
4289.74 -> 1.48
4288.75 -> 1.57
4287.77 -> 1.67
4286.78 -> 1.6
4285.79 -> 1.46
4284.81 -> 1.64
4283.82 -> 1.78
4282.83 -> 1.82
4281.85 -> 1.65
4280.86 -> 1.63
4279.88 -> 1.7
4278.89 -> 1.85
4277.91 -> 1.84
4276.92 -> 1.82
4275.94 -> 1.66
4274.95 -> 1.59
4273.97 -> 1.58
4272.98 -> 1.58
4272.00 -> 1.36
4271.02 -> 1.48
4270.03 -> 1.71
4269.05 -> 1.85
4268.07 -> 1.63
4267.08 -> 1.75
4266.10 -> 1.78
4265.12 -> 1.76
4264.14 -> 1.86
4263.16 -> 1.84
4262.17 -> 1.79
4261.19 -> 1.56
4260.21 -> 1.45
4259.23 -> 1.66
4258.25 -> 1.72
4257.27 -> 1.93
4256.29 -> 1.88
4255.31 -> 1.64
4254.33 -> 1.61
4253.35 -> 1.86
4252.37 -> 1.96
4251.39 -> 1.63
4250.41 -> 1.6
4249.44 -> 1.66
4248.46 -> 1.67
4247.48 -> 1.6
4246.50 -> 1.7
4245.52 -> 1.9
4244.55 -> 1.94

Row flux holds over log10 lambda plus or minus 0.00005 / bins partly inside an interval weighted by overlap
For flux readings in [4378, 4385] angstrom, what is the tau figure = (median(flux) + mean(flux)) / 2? 1.68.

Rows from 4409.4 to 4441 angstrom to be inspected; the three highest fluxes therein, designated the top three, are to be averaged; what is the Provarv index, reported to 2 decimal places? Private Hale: 2.06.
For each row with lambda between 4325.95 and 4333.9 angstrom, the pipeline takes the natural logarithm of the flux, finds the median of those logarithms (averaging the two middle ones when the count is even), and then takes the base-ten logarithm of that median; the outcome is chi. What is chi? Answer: -0.23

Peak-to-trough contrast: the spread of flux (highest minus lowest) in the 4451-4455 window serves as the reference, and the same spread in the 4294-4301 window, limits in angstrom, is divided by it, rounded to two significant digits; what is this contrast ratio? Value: 1.1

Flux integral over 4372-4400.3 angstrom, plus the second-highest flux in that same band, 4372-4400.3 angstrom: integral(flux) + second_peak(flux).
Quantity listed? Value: 50.5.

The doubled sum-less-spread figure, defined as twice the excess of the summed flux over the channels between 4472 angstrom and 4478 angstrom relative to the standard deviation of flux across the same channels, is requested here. 24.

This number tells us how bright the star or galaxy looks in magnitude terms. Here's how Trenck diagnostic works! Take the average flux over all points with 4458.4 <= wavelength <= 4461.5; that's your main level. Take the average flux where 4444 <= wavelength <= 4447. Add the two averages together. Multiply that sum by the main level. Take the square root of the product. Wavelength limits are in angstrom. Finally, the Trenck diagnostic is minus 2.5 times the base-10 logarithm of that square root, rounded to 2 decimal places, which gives -1.04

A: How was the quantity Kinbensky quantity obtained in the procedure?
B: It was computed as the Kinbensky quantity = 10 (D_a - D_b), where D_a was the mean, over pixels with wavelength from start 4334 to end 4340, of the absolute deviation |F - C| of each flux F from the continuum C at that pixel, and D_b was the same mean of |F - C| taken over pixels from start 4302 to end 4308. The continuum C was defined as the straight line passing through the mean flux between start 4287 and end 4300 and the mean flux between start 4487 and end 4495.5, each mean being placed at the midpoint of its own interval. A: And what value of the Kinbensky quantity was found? -0.3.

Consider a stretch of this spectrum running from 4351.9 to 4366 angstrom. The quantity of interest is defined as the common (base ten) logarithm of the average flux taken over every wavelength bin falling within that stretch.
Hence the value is 0.261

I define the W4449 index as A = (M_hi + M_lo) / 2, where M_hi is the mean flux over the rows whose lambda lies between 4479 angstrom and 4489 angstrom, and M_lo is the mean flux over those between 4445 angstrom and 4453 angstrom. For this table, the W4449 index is 1.91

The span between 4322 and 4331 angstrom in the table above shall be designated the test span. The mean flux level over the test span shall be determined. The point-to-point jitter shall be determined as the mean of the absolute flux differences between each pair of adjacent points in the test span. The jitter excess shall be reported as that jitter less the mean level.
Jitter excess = -1.52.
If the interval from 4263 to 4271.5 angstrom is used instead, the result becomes -1.63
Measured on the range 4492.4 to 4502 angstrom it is -1.84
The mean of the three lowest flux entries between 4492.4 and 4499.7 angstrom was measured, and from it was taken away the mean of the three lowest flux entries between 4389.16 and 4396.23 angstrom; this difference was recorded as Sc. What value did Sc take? 0.21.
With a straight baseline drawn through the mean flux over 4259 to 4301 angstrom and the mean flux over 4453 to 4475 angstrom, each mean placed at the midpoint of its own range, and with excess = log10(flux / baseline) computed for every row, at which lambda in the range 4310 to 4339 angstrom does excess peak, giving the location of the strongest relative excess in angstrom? 4330.43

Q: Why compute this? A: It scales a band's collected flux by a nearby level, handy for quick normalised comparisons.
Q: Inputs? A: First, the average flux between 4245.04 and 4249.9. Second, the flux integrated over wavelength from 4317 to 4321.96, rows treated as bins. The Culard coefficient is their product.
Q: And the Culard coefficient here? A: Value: 16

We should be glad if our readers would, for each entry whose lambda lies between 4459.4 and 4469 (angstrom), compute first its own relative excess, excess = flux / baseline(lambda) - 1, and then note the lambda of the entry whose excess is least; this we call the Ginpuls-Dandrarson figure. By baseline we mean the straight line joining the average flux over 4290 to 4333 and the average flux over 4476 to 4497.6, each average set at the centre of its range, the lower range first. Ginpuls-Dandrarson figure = 4462.02 angstrom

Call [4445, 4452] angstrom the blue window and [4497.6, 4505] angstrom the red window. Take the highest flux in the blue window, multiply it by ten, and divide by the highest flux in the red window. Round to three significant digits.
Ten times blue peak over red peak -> 9.86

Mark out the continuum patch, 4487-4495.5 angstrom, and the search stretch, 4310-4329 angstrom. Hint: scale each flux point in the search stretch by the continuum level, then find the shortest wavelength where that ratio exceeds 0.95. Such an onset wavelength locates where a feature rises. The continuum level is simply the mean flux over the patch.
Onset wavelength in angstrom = 4316.49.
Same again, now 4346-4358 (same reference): 4346.42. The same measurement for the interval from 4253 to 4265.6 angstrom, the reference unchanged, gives 4253.35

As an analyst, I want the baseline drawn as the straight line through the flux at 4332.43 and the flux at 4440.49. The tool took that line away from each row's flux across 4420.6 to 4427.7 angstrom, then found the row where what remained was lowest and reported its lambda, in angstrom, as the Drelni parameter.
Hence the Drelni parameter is 4426.20 angstrom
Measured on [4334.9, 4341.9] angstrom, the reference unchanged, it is 4340.41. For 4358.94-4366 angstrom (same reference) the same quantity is 4359.45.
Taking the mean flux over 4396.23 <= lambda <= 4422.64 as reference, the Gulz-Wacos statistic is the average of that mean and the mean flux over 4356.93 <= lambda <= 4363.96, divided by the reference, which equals 0.995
